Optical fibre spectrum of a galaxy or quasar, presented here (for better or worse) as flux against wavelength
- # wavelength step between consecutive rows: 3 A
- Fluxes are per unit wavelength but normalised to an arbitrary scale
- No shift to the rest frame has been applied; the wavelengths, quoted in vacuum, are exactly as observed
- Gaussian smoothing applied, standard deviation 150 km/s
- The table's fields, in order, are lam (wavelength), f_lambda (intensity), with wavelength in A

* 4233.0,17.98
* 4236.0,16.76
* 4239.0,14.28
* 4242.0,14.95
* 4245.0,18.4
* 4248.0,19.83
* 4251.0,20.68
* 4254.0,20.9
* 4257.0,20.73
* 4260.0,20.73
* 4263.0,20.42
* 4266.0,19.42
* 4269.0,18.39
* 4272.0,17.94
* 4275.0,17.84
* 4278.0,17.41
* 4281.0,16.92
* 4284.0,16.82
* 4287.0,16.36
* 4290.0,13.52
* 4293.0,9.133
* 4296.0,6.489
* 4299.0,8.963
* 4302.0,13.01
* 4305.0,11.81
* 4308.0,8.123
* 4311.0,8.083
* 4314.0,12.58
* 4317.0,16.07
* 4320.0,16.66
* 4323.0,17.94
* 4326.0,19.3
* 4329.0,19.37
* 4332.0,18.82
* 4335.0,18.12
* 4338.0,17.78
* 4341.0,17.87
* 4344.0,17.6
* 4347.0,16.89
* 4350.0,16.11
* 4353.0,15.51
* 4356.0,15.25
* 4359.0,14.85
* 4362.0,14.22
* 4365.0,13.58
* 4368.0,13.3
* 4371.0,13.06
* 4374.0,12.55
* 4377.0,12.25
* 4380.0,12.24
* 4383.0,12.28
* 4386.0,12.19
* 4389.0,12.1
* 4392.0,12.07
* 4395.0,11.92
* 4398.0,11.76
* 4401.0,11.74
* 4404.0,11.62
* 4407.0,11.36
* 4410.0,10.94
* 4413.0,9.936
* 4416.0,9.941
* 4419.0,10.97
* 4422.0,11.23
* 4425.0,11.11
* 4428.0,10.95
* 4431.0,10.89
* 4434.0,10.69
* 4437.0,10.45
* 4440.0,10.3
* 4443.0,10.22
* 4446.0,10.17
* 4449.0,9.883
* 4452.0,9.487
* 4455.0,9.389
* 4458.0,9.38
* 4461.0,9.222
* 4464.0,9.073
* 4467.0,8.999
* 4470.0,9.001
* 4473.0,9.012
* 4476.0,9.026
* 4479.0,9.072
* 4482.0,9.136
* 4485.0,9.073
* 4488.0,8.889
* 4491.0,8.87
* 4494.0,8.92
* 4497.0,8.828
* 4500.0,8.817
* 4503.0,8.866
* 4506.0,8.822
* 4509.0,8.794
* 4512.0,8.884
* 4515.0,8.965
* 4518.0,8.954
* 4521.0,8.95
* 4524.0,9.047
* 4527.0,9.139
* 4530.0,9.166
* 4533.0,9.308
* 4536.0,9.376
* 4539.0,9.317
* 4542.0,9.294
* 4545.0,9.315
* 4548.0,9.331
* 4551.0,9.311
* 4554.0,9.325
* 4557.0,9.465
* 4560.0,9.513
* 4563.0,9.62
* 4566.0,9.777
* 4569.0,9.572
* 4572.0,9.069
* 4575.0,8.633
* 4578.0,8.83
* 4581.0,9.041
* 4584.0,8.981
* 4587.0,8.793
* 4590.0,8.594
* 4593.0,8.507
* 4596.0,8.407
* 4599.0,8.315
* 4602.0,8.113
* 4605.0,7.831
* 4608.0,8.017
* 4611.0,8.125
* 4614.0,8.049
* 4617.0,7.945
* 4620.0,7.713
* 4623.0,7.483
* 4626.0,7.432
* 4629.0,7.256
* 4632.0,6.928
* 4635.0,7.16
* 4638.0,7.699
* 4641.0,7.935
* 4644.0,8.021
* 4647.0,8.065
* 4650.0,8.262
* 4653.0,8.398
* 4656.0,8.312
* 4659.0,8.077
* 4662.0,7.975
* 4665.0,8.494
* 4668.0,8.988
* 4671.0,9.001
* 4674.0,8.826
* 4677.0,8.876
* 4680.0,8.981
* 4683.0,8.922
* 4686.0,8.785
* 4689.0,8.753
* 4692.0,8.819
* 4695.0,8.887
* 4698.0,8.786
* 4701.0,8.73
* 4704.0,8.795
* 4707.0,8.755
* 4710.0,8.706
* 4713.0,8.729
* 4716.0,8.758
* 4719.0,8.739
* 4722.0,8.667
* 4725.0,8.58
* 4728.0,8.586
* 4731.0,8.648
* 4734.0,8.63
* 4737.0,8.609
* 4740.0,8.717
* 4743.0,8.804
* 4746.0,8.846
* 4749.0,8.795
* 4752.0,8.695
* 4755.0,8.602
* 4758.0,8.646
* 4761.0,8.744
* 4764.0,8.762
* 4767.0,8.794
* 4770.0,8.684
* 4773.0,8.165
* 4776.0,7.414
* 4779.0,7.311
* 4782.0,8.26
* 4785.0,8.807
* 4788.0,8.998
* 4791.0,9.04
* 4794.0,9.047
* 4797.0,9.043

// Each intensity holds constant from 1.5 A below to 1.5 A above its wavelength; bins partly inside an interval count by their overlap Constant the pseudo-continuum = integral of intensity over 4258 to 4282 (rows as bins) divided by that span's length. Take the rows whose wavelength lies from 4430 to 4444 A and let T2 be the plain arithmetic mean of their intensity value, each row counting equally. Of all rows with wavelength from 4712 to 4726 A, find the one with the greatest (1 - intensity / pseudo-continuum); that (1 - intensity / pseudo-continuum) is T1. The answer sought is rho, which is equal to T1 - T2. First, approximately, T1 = 0.54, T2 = 11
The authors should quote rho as -10.0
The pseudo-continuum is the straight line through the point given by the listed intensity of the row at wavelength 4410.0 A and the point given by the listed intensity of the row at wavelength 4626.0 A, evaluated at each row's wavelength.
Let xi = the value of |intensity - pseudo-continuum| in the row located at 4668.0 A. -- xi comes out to 2.2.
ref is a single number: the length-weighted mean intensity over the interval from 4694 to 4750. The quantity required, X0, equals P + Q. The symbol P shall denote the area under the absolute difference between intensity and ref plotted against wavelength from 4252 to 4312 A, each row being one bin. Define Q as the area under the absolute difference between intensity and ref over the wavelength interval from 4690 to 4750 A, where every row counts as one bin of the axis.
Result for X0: 416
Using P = 412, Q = 4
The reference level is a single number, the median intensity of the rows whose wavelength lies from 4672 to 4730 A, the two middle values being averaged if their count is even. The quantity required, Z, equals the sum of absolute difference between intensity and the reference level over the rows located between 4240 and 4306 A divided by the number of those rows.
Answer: 7.84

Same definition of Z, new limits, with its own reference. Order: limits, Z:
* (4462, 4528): 0.20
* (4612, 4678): 0.78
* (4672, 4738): 0.08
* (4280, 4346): 6.17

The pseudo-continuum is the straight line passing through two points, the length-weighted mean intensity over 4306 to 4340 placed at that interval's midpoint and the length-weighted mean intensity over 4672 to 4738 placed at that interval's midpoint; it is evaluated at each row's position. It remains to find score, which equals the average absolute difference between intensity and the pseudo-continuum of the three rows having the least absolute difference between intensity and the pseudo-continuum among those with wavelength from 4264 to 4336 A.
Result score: 0.2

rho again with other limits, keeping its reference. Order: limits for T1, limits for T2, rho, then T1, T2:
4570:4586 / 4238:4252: -17.1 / 0.54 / 18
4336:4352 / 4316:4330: -17.7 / 0.14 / 18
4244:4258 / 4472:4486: -9.0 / 0.02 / 9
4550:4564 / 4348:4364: -14.7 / 0.50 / 15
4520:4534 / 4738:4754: -8.2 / 0.52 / 9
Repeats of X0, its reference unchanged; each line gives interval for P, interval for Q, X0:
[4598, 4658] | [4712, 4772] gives 57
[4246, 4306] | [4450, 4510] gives 495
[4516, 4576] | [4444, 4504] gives 60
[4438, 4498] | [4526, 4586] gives 68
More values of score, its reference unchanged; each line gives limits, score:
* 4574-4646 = 1.9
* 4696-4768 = 0.0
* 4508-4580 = 1.6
